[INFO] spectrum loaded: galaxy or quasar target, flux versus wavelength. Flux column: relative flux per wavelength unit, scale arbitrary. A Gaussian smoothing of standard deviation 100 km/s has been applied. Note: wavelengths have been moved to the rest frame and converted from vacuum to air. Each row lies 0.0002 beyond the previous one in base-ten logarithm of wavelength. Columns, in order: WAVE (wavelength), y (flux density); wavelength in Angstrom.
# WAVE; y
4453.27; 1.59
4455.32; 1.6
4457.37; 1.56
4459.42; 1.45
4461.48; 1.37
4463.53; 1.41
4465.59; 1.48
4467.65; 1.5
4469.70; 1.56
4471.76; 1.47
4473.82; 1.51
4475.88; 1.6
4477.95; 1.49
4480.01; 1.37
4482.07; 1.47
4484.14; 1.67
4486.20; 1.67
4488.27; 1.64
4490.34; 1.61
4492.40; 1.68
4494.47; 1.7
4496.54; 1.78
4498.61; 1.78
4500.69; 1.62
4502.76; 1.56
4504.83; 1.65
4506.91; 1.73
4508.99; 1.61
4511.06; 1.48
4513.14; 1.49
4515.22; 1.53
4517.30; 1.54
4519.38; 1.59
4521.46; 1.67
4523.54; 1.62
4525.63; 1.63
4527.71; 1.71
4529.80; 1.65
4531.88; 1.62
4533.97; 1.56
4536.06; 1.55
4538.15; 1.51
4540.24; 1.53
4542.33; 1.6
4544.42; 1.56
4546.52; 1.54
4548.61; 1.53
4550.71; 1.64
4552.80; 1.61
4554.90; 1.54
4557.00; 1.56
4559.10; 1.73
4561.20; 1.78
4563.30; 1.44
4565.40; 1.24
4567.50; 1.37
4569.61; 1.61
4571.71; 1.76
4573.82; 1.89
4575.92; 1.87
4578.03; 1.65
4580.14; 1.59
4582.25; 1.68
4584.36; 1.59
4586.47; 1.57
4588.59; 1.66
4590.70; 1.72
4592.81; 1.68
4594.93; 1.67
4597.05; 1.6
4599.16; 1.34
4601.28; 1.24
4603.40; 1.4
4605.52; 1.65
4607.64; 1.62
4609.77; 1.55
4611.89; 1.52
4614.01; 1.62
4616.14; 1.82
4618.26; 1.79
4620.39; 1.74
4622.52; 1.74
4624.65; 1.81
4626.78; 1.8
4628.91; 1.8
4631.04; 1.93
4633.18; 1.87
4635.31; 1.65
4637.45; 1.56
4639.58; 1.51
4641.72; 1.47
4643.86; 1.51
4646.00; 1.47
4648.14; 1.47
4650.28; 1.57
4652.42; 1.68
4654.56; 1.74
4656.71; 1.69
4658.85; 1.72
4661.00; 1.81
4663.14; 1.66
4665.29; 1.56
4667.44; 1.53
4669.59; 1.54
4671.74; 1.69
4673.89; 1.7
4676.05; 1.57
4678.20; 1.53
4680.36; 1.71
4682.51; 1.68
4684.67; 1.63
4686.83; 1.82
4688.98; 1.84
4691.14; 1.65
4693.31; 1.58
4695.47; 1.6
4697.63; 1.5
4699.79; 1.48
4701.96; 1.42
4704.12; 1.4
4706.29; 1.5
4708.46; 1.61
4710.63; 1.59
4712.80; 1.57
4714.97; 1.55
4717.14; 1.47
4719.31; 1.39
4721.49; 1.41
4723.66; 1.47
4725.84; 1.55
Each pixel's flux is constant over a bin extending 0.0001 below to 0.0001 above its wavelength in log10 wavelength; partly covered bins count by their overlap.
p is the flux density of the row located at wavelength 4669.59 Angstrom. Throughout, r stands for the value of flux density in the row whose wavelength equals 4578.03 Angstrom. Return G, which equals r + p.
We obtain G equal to 3.2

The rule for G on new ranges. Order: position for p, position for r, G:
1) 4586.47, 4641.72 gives 3.0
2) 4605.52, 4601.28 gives 2.9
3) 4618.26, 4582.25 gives 3.5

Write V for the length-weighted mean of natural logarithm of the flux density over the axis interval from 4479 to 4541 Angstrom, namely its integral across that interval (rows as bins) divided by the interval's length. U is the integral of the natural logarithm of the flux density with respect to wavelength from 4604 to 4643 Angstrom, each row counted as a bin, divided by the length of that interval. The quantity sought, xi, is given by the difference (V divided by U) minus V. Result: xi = 0.44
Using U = 0.520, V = 0.473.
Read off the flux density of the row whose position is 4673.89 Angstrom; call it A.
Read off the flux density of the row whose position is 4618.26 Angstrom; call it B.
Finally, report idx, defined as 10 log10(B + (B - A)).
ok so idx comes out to 2.7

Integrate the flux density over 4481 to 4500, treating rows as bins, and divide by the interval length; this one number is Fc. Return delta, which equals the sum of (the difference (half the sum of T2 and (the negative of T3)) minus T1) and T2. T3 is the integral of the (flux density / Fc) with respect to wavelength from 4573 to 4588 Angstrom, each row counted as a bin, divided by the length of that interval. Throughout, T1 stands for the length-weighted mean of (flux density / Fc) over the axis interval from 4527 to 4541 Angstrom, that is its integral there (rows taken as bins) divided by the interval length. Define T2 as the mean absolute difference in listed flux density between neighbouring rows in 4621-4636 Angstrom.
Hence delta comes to -1.34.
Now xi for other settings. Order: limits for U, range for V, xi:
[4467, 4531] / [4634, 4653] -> 0.49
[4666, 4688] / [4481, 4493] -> 0.50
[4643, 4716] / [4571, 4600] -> 0.57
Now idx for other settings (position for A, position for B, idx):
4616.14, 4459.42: 0.3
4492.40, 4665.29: 1.6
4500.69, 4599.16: 0.3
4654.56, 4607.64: 1.8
